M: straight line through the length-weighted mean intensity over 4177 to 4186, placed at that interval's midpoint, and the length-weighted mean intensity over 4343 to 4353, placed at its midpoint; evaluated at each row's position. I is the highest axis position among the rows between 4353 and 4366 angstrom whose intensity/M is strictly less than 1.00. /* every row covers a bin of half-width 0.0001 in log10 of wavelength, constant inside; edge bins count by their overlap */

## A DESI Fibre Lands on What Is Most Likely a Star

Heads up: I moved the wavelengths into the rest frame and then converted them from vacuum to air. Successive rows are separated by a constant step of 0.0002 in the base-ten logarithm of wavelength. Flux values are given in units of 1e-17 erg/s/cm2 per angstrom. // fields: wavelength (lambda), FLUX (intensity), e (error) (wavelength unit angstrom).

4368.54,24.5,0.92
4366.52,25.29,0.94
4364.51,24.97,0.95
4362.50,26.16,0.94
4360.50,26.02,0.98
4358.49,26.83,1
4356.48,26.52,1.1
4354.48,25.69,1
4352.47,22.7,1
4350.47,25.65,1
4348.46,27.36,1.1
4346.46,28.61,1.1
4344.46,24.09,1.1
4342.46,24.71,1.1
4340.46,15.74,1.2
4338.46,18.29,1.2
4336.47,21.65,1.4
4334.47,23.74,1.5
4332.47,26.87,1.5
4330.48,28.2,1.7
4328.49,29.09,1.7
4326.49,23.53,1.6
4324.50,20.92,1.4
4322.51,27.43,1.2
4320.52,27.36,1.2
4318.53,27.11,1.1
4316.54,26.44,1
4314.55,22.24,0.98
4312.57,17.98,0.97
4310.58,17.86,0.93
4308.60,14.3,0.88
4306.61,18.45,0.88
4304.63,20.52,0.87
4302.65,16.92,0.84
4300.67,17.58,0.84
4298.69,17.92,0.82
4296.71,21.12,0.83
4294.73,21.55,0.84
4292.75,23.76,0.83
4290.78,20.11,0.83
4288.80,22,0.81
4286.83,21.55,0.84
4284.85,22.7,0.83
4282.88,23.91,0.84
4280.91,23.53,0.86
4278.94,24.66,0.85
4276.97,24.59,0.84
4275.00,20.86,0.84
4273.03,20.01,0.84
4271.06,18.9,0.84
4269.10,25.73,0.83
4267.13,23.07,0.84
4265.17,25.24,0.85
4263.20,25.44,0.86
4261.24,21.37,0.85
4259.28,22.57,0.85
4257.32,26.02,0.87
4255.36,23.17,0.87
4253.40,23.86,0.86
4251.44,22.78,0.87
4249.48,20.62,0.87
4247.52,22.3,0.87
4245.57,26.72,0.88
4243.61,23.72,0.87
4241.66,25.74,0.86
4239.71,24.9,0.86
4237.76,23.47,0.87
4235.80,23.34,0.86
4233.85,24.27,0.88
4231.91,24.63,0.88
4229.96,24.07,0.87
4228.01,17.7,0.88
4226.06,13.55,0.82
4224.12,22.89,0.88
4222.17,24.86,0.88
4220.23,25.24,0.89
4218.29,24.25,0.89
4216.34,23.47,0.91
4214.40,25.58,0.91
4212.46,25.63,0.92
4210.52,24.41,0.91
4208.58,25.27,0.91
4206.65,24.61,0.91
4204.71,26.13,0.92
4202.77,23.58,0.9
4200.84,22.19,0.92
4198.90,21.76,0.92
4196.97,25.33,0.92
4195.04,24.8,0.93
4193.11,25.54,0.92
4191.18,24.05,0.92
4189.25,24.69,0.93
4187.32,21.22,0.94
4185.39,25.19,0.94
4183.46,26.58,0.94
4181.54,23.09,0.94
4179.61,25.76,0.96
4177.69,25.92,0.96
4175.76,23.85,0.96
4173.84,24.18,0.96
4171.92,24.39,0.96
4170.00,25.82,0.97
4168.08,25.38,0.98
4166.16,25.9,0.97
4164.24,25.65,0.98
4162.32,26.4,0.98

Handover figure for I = 4364.51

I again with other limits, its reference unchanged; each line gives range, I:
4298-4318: 4314.55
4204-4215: 4210.52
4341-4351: 4350.47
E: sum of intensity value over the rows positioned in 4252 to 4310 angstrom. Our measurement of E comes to 631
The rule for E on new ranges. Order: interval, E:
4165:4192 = 346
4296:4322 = 266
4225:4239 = 151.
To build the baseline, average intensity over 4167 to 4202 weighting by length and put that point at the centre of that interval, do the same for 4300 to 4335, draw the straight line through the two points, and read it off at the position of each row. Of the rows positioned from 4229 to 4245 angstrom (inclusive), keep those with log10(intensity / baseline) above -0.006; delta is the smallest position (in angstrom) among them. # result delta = 4229.96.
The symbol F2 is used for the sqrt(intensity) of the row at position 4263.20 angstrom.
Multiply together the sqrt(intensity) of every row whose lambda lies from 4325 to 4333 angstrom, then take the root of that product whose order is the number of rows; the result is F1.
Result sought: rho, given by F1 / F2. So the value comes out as 1.03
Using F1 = 5.18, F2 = 5.04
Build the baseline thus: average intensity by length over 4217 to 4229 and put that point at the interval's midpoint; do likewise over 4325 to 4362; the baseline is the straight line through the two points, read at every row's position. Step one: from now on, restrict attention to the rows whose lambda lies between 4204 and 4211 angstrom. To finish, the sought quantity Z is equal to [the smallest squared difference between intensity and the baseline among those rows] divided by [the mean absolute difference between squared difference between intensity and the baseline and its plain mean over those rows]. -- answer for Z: 2.10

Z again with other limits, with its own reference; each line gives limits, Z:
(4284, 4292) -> 0.06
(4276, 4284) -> 0.22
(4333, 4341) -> 0.02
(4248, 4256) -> 0.32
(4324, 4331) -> 0.08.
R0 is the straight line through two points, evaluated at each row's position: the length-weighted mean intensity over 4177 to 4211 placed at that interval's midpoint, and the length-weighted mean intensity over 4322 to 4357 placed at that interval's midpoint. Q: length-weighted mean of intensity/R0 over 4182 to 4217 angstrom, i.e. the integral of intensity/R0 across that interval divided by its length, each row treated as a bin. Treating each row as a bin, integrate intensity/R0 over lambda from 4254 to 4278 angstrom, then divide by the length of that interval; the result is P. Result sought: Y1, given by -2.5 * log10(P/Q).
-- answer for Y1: 0.06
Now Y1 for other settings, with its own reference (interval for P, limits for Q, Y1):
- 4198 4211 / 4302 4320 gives -0.17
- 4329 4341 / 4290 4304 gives -0.16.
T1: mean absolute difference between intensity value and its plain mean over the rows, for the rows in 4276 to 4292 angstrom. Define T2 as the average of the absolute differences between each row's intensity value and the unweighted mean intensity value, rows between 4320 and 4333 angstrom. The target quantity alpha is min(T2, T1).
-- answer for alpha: 1.3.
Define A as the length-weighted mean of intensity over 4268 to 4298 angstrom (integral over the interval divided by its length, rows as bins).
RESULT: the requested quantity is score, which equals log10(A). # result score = 1.348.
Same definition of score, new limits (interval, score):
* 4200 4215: 1.392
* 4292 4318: 1.297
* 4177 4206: 1.387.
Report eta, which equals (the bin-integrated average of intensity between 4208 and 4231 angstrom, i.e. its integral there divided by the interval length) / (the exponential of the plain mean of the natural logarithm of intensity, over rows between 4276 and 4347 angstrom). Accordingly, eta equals 1.04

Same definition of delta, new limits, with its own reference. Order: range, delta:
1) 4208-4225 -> 4208.58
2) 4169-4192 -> 4170.00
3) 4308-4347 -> 4316.54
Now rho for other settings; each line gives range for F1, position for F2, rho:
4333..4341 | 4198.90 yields 0.95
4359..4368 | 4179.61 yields 1.00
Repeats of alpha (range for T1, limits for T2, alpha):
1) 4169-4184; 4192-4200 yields 1.1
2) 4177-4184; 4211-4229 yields 1.1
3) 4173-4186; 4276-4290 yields 1.0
